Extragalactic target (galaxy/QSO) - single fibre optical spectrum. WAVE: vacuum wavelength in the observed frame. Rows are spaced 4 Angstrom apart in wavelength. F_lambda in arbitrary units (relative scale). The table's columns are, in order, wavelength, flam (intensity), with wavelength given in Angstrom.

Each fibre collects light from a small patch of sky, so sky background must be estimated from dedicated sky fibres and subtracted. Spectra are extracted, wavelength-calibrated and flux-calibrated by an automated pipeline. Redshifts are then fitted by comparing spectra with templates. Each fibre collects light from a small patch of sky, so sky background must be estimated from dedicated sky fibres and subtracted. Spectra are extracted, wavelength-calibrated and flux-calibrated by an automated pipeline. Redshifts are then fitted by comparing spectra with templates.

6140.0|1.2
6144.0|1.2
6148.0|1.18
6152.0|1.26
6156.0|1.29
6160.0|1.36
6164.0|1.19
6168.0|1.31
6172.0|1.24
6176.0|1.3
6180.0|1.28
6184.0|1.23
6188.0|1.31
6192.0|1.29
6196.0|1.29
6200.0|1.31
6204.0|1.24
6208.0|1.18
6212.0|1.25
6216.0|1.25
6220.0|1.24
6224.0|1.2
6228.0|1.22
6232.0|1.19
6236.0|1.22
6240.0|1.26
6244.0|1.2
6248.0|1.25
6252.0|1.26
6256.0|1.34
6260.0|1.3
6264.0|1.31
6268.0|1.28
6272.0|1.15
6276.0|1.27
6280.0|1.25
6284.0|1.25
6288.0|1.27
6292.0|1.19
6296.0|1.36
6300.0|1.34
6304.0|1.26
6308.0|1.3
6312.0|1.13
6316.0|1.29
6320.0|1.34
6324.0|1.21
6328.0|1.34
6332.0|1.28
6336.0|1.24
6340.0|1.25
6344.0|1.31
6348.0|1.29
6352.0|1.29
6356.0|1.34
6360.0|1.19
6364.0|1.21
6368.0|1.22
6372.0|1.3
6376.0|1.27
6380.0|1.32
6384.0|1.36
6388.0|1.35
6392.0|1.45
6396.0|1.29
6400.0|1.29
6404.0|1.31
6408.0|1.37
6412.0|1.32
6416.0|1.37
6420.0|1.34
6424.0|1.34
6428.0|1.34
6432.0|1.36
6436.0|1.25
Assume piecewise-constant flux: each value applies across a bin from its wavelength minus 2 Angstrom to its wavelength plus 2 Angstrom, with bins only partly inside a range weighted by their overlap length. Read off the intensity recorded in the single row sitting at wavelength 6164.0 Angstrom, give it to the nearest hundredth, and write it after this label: 1.19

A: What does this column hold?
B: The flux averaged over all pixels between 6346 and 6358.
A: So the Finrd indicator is 1.31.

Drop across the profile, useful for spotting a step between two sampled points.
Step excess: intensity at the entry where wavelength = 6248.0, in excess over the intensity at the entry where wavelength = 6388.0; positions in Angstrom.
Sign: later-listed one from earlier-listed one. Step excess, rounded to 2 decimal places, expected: -0.10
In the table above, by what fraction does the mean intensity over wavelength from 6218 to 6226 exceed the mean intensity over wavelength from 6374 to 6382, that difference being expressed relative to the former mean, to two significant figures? -0.061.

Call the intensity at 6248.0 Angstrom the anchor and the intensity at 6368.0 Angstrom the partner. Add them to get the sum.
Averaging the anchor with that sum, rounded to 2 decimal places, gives 1.86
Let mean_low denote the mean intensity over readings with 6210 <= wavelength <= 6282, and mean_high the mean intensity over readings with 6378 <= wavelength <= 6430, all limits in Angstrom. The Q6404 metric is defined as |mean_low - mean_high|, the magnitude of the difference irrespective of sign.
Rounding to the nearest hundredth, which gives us 0.10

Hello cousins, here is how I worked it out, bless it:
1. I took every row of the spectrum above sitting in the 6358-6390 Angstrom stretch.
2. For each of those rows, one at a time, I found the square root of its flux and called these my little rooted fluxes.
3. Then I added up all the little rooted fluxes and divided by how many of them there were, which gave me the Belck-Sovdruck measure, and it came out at 1.130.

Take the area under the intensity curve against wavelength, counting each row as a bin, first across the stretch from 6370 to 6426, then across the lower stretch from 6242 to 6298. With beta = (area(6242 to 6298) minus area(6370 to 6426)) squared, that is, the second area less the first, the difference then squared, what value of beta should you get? 16.0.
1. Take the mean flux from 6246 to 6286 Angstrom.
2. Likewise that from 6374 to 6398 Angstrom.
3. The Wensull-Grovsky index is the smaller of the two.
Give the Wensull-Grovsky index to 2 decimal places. 1.27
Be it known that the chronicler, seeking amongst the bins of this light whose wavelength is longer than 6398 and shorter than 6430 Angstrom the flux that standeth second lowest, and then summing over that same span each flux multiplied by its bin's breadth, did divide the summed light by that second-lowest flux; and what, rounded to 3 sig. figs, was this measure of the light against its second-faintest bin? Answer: 32.6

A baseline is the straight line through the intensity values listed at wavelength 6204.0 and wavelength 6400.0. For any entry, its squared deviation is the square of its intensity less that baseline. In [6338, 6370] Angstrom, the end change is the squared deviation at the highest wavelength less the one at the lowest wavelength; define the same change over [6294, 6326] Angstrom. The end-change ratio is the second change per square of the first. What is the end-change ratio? -546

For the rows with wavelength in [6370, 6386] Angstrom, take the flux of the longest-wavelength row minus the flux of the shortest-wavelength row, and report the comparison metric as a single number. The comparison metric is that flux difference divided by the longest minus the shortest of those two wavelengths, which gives 0.0050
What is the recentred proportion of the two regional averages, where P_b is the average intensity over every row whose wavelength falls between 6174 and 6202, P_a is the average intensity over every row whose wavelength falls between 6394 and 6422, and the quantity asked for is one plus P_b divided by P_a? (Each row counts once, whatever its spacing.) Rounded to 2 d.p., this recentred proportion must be 1.97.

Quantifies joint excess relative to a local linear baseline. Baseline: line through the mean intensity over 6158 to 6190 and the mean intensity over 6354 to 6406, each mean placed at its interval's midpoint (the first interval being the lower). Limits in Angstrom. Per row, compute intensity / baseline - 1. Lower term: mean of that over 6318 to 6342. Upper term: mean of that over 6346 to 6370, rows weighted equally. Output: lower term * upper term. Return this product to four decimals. 0.0004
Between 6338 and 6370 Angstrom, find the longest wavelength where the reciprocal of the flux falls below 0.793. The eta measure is 6356.0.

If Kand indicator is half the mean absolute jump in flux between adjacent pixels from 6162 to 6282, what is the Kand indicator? 0.023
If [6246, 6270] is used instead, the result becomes 0.017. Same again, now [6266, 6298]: 0.039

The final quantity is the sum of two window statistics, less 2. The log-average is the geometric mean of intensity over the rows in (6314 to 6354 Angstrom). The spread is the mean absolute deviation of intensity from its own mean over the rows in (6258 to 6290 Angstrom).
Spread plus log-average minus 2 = -0.68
